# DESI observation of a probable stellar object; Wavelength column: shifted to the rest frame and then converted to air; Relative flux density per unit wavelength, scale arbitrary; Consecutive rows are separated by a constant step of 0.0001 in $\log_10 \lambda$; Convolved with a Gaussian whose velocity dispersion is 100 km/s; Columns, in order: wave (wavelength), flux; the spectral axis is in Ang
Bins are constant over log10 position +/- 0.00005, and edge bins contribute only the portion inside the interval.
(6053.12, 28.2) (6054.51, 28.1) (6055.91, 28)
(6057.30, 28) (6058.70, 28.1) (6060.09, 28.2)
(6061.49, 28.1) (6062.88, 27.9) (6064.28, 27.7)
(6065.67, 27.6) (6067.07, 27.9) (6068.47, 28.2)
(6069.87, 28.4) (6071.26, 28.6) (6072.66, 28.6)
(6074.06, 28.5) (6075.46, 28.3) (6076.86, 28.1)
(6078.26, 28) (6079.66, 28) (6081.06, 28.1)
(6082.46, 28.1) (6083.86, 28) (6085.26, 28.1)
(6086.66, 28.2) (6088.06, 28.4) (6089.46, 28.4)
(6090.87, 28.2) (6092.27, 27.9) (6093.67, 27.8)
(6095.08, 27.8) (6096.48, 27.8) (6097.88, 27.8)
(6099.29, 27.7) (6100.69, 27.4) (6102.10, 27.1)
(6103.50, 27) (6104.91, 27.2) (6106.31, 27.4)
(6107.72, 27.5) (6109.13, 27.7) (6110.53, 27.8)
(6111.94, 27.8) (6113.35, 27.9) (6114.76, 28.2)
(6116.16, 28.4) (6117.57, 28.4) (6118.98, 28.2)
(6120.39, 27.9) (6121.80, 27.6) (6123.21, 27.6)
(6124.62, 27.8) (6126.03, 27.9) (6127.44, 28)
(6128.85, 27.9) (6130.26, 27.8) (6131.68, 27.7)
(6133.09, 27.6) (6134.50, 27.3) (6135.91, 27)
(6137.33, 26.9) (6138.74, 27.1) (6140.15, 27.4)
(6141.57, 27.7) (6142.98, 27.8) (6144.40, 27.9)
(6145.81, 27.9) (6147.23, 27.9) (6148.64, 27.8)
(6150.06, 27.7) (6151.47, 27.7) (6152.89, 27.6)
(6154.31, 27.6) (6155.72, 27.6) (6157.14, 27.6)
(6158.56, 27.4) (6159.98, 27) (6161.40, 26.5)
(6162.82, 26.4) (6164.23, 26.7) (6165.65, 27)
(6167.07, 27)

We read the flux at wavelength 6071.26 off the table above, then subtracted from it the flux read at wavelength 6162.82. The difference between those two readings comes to 2.2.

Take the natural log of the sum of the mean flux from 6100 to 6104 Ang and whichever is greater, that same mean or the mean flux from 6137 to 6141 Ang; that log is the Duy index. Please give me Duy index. 4.00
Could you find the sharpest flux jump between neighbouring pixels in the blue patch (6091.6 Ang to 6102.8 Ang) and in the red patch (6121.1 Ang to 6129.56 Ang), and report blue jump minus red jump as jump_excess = 0.10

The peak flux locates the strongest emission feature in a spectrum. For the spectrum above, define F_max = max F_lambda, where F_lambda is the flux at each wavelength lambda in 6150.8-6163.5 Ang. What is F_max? 27.7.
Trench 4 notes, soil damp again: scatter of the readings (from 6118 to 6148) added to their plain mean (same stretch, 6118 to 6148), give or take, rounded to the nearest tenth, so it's 28.0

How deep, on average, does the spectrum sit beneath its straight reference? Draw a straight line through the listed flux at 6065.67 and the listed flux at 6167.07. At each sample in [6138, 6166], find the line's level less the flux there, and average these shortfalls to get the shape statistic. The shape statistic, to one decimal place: -0.3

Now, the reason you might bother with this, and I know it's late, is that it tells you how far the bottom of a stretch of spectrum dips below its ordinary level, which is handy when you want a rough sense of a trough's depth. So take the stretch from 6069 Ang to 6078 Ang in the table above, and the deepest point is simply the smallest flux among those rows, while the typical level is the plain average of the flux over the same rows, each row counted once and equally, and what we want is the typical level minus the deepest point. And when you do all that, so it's 0.3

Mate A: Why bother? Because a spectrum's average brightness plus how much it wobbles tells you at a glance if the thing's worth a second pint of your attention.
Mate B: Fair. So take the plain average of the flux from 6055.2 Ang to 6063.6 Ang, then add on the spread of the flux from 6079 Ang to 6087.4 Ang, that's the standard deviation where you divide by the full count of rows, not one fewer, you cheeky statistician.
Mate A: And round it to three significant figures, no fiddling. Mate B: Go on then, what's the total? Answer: 28.1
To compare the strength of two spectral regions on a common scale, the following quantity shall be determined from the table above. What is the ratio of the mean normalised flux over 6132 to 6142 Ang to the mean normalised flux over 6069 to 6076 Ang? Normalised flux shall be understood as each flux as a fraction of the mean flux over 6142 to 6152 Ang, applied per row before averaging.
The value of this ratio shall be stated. 0.958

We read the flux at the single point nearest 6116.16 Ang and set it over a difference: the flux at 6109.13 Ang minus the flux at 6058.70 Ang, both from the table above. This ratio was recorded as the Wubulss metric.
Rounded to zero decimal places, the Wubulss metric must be -71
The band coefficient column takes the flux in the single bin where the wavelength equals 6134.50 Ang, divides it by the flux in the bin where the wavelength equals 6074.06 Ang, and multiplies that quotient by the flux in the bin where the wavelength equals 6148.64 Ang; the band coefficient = 26.6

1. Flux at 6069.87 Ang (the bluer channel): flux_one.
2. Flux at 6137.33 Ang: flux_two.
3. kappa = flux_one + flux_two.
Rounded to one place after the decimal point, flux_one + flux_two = 55.3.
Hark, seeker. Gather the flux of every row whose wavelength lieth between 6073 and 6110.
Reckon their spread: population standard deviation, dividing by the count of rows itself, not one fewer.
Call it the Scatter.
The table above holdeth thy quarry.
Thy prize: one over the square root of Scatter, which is 1.59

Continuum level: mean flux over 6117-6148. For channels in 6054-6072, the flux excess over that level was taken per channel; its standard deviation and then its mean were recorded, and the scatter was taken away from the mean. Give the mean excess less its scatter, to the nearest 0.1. 0.1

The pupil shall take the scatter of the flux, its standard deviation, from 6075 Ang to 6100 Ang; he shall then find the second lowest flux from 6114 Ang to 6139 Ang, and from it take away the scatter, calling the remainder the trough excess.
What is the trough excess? 26.79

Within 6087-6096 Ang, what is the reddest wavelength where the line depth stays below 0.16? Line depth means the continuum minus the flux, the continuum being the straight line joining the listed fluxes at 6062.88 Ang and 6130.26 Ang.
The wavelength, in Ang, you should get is 6095.08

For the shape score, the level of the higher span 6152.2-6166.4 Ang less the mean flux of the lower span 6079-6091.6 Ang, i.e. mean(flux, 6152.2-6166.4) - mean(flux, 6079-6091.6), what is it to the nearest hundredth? -1.03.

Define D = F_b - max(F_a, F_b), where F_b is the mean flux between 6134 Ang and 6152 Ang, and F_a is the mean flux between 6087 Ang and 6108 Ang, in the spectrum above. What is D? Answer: -0.15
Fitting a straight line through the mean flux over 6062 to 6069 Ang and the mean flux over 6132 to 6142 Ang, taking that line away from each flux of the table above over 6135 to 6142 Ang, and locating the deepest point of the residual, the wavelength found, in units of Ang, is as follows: 6137.33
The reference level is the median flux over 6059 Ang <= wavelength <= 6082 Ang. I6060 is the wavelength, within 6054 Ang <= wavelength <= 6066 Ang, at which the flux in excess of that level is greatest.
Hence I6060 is 6060.09 Ang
